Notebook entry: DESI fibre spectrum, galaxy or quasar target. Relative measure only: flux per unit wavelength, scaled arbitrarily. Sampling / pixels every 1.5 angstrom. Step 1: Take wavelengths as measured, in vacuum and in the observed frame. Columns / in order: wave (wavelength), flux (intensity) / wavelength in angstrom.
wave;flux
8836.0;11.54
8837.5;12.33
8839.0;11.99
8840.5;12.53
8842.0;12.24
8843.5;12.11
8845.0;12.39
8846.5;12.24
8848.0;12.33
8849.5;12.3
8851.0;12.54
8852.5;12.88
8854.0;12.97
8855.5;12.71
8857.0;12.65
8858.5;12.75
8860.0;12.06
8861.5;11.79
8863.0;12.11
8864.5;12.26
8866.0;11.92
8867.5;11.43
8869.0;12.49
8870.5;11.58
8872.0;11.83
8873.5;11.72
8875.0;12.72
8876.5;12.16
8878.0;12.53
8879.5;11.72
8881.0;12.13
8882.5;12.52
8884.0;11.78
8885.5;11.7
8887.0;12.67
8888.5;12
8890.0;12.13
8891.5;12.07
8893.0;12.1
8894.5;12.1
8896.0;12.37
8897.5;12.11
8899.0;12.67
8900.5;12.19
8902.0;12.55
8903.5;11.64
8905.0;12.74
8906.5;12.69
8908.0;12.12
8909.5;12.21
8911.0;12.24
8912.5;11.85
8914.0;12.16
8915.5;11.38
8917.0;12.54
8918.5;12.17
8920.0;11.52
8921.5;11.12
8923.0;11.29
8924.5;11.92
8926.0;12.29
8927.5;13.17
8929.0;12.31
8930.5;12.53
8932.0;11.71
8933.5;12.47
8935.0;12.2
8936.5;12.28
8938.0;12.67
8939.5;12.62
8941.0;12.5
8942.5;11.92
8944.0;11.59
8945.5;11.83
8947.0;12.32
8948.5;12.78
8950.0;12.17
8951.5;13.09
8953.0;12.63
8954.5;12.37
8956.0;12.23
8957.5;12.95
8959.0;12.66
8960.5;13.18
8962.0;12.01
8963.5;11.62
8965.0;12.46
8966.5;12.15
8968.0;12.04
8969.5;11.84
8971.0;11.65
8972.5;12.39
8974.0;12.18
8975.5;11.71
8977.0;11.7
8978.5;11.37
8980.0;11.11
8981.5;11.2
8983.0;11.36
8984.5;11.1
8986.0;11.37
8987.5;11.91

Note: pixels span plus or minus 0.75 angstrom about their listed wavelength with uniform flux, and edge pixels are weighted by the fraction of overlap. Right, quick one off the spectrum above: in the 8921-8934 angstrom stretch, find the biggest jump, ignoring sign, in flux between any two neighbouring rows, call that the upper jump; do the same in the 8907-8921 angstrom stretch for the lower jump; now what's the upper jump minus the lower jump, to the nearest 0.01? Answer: -0.28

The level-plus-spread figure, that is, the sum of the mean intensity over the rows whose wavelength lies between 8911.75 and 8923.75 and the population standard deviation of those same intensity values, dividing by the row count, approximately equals 12.2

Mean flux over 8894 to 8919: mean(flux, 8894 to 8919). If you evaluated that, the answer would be 12.2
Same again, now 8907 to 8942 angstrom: 12.1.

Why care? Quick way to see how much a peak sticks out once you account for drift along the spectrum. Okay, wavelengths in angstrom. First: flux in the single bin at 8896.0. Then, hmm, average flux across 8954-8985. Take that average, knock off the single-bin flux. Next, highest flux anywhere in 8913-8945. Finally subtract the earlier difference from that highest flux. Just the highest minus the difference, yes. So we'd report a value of 13.6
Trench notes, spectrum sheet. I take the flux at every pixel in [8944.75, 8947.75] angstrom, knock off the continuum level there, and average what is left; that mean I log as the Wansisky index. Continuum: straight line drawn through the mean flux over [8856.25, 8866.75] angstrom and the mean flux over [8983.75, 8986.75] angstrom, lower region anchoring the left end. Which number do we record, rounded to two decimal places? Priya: 0.53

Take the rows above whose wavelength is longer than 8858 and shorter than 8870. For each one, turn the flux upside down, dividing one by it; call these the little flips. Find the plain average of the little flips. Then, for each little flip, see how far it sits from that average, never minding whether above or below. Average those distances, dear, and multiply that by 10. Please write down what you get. 0.021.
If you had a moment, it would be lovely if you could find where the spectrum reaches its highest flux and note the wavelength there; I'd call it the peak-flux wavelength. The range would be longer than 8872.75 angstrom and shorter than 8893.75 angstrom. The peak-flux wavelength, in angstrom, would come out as 8875.0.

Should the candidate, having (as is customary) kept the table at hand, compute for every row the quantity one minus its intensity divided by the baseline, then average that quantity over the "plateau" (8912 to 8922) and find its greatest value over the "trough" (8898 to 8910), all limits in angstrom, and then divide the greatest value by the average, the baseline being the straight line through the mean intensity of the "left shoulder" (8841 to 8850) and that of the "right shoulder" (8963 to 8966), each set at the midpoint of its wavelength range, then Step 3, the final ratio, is 1.7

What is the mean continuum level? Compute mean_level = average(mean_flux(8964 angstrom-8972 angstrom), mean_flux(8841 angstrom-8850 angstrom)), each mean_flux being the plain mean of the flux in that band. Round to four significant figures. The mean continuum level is 12.15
